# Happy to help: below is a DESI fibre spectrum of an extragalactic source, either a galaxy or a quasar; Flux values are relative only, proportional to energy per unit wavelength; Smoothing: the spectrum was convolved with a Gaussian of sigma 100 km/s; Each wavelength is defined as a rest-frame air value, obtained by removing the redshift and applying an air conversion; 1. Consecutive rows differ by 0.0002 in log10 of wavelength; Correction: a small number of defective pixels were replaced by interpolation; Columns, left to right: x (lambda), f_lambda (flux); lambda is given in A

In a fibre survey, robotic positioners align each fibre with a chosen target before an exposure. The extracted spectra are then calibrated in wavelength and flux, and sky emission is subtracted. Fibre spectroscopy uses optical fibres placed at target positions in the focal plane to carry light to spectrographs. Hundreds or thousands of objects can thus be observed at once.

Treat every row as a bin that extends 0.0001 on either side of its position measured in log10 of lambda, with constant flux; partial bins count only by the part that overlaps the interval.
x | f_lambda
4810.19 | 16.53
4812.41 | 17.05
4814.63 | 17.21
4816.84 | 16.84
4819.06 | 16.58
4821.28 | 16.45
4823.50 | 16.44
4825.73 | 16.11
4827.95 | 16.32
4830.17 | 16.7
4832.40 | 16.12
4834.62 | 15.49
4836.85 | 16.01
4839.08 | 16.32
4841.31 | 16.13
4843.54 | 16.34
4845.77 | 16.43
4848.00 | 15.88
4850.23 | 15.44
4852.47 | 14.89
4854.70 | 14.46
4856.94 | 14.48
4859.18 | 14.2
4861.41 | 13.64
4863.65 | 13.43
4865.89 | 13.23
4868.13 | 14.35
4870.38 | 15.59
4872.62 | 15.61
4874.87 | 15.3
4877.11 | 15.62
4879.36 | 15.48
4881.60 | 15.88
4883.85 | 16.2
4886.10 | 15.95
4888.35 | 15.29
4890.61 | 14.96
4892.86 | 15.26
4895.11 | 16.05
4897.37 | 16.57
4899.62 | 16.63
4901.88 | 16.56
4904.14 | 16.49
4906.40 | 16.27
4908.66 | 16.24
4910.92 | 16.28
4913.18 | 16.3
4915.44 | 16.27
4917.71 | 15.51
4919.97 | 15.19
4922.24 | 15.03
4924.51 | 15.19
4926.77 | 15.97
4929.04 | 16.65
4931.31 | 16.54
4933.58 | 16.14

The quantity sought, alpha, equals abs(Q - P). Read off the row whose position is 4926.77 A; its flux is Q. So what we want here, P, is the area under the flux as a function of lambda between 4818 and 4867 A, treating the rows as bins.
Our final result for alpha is 744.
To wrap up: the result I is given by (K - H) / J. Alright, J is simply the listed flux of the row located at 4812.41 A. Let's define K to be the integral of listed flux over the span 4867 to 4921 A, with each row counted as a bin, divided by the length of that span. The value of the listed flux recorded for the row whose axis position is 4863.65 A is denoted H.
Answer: 0.14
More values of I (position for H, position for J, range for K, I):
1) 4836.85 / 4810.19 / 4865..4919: -0.02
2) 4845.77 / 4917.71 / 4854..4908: -0.07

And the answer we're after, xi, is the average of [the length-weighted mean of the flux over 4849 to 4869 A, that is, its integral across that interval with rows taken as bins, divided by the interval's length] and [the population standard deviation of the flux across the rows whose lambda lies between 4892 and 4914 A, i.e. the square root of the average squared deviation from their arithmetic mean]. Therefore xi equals 7.3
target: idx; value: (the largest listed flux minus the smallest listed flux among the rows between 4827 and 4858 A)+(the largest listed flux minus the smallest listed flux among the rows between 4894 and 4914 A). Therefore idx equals 2.8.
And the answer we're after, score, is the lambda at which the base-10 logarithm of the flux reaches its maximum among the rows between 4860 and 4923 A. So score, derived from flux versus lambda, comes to 4899.62 A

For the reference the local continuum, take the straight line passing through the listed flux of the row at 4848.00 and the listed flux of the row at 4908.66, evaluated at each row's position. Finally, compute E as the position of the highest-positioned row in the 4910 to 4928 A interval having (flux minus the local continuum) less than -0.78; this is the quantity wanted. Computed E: 4924.51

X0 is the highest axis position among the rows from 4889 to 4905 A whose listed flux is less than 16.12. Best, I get 4895.11 A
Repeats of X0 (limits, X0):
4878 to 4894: 4892.86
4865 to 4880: 4879.36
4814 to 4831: 4825.73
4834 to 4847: 4836.85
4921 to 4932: 4926.77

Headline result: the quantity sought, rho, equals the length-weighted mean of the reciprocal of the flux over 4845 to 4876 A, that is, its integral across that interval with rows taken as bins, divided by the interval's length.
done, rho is 0.0680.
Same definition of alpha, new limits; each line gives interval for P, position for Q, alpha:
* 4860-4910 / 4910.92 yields 758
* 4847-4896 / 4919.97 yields 722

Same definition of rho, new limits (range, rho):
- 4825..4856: 0.0630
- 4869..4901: 0.0636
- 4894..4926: 0.0624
